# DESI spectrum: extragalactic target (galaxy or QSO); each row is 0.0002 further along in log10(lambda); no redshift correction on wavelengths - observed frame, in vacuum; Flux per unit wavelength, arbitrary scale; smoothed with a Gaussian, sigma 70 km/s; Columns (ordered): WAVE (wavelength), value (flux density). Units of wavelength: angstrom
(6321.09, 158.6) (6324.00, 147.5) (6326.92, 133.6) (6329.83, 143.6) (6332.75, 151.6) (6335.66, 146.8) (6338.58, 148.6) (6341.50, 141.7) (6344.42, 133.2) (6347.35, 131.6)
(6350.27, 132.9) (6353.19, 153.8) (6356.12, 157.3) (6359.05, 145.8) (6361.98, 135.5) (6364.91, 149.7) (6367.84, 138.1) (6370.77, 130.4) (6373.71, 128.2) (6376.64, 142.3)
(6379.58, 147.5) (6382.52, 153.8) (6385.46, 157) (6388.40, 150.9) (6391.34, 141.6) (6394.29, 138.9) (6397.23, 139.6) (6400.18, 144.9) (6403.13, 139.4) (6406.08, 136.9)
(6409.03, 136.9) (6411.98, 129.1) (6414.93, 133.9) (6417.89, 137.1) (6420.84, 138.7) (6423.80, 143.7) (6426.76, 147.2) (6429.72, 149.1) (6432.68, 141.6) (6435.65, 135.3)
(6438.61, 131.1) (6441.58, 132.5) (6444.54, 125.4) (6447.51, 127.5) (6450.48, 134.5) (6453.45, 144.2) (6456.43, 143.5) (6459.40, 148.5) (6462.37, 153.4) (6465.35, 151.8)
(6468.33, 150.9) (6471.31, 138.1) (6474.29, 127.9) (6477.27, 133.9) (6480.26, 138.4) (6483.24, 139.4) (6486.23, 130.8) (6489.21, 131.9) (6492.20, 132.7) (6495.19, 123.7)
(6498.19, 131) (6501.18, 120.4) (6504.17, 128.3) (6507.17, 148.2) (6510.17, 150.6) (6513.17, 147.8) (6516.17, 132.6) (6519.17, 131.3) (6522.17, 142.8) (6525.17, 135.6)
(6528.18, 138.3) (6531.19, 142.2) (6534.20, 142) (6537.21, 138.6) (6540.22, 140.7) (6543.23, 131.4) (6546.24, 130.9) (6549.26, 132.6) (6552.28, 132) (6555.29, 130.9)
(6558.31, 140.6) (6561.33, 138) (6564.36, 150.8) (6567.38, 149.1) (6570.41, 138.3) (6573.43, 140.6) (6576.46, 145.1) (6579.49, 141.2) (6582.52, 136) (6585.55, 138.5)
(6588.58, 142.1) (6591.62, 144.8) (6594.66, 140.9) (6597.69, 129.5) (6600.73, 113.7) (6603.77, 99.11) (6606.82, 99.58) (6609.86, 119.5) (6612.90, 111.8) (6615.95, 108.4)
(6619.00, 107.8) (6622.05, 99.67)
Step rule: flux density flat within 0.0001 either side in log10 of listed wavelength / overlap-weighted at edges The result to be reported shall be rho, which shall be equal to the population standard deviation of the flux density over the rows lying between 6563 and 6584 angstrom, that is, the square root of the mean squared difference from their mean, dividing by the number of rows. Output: 5.1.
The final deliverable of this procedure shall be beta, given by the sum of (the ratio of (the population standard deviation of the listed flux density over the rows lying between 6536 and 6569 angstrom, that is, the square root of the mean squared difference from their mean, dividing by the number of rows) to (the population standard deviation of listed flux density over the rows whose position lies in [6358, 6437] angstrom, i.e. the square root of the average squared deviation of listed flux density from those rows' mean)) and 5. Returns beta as 5.9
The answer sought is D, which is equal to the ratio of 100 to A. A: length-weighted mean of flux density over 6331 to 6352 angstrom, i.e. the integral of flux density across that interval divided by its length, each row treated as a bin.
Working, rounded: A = 141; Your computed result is 0.709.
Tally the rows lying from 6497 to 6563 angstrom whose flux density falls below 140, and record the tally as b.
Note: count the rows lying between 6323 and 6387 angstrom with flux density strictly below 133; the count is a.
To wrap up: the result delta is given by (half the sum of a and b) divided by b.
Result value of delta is 0.64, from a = 4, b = 14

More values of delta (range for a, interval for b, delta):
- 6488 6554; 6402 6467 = 0.96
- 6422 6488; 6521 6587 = 0.75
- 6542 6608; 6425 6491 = 0.85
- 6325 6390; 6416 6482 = 0.67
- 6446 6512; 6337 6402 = 1.00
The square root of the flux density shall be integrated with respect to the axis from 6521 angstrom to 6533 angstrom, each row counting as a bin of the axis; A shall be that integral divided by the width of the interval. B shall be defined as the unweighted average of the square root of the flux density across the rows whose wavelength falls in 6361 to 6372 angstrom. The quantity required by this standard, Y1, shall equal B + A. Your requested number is 23.6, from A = 11.8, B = 11.76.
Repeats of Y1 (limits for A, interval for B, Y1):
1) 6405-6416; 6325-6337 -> 23.6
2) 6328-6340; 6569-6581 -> 24.0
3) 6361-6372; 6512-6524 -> 23.6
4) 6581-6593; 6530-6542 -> 23.7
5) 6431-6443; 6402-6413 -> 23.3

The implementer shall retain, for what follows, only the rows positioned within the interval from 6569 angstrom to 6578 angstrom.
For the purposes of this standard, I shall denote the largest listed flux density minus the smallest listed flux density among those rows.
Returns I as 7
